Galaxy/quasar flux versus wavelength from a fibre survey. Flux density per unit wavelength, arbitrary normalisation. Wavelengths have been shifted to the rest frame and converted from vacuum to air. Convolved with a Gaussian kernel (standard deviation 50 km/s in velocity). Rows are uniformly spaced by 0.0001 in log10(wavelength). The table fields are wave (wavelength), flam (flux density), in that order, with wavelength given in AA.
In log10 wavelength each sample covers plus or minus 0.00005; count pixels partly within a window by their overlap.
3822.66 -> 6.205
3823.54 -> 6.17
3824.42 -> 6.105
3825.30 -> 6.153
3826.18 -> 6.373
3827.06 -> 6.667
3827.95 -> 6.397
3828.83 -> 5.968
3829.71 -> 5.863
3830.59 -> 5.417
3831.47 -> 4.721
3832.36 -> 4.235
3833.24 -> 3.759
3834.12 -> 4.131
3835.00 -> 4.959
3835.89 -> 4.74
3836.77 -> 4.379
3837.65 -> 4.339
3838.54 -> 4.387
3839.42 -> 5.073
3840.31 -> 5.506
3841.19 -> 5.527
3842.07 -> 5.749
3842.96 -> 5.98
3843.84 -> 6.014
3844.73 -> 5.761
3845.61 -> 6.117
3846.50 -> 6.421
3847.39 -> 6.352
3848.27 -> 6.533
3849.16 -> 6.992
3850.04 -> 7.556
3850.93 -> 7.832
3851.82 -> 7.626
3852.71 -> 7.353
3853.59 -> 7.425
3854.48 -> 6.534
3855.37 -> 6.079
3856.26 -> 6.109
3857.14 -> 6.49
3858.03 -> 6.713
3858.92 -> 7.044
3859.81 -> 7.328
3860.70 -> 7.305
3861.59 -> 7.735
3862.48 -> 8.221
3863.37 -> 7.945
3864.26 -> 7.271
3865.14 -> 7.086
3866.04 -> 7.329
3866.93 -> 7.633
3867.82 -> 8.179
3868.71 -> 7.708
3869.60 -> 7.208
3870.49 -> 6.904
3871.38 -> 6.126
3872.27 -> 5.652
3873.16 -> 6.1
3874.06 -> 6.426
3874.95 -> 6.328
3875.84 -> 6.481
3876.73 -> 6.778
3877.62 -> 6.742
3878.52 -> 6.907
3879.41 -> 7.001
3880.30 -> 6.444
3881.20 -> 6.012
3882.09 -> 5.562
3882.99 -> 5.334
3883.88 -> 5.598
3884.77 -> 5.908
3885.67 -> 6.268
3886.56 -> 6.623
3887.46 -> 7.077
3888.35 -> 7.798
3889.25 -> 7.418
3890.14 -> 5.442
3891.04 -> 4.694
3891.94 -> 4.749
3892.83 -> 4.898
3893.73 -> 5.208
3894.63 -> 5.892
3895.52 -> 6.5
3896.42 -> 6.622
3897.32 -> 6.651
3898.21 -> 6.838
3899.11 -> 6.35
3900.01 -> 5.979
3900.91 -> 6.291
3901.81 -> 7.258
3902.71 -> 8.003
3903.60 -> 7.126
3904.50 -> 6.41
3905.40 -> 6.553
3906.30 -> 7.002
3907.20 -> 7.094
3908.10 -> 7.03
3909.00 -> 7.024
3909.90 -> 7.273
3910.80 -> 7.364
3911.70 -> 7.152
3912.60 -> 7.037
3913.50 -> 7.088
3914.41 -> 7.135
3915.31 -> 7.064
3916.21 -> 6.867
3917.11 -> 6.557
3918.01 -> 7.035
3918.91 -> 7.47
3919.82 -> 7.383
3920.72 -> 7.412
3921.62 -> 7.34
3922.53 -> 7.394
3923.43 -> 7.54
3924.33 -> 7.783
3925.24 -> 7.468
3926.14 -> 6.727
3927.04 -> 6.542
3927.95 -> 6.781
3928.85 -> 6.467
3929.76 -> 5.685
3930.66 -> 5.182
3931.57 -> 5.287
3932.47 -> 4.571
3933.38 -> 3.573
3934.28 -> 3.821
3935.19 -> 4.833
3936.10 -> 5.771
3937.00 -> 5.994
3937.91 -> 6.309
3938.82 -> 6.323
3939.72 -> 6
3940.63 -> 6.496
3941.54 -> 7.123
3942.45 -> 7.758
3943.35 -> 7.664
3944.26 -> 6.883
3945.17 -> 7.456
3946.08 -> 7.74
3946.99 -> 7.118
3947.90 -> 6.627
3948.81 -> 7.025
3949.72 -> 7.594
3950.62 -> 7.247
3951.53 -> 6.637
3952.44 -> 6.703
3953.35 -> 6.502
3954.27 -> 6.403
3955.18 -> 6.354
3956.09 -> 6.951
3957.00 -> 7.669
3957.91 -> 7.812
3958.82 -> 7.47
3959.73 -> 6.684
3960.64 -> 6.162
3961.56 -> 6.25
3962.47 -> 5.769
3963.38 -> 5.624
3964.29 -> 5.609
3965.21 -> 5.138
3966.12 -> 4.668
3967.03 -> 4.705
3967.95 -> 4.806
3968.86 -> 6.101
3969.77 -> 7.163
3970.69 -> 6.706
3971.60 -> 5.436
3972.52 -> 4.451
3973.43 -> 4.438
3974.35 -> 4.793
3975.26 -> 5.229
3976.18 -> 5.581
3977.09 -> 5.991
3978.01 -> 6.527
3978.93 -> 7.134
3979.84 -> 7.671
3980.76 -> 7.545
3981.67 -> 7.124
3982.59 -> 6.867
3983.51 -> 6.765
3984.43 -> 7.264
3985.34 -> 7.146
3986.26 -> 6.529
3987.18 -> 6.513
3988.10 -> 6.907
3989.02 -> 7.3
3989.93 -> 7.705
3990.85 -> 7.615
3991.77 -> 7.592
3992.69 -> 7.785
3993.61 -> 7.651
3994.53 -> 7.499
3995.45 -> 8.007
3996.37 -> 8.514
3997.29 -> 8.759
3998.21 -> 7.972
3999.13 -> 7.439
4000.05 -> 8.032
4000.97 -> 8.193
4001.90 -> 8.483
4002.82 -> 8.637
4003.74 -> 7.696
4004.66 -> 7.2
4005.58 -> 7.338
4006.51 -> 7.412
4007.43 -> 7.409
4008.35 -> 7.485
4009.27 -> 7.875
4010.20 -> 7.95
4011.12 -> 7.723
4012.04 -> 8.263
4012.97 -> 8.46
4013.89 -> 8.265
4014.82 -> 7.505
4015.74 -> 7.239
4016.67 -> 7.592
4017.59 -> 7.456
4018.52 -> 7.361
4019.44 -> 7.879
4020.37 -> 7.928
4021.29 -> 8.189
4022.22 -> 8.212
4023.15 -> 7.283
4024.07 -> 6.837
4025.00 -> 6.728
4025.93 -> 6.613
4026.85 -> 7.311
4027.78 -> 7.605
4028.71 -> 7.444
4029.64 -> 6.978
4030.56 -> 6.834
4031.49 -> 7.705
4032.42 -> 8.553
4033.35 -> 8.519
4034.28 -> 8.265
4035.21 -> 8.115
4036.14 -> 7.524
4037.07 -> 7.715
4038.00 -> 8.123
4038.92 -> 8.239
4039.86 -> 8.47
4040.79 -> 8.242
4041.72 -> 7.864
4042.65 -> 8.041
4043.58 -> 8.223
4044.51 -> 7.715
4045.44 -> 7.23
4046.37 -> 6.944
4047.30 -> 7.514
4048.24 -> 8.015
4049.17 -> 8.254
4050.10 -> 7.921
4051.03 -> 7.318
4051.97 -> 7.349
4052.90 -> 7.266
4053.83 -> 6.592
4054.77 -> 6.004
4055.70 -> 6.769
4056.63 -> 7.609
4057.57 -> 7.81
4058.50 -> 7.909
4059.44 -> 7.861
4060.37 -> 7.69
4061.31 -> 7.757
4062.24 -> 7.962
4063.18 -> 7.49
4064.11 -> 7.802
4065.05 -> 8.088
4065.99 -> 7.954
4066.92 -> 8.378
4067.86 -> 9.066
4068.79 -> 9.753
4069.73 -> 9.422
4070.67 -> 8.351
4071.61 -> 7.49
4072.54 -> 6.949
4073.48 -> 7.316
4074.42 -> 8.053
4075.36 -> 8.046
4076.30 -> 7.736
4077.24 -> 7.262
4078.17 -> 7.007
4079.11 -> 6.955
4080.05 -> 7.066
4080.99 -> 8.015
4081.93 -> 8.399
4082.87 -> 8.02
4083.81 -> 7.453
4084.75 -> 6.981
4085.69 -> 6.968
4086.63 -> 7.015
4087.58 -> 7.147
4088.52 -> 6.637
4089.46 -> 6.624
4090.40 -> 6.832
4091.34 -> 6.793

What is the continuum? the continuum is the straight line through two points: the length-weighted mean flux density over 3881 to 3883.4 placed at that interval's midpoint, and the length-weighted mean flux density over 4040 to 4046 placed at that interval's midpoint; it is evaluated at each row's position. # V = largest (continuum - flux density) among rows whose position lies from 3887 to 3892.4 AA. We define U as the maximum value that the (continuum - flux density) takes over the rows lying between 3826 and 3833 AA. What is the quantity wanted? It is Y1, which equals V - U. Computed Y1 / 0.4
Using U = 0.6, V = 1.0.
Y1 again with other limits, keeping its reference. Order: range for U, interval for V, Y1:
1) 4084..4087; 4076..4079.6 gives -0.1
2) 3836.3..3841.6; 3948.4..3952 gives -0.7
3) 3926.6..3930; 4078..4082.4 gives 0.9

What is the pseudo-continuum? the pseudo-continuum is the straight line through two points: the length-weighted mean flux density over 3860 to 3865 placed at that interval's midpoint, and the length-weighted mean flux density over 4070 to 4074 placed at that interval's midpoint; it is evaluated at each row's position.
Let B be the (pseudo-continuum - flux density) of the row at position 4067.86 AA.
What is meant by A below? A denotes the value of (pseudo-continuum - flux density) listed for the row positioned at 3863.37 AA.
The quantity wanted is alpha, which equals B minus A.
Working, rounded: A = -0.3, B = -1.4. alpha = -1.1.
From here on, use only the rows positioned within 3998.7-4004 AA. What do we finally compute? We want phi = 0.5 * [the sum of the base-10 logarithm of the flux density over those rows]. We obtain 2.7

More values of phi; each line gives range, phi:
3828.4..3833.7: 2.1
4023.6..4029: 2.6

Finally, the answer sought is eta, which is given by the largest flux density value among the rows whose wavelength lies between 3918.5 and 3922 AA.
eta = 7.47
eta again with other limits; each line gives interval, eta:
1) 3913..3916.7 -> 7.135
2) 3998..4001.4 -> 8.193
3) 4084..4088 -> 7.147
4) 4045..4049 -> 8.015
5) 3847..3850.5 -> 7.556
